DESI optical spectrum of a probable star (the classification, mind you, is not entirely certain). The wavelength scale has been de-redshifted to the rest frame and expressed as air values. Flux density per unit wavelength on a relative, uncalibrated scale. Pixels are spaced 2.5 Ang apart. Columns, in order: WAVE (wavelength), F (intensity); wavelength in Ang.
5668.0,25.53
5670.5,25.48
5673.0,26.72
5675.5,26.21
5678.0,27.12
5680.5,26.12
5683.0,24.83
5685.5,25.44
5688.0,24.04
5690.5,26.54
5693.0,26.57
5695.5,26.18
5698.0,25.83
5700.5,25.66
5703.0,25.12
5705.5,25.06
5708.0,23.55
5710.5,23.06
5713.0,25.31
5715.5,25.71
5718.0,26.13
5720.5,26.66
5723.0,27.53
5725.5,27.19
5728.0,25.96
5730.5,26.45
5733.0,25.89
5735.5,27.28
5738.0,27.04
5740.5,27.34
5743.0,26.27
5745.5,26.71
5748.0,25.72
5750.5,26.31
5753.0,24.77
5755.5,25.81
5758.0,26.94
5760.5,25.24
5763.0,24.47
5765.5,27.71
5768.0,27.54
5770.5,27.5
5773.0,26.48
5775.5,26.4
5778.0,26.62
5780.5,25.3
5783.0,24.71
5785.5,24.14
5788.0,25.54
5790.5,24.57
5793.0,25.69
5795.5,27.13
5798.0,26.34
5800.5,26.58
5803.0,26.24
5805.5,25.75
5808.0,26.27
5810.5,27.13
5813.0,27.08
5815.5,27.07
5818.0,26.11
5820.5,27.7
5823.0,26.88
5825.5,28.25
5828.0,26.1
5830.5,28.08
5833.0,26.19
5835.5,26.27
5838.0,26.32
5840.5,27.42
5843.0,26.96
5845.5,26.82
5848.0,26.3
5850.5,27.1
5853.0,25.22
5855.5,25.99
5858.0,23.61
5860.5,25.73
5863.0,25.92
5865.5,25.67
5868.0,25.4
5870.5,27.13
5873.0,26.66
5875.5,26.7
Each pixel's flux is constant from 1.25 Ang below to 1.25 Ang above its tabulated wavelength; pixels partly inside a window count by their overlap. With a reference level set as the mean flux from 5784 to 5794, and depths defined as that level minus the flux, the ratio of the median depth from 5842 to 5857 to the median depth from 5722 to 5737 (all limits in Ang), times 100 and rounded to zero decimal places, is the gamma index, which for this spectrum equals 86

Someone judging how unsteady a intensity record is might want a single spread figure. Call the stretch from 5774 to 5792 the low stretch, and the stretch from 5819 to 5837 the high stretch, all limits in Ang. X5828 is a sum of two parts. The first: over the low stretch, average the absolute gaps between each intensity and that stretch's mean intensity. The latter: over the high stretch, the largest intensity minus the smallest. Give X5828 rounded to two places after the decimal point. 2.89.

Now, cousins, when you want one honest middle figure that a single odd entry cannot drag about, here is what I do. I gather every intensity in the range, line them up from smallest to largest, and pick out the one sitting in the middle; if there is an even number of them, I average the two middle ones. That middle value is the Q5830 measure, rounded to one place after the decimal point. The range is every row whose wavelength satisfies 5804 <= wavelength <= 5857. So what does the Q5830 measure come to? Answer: 26.8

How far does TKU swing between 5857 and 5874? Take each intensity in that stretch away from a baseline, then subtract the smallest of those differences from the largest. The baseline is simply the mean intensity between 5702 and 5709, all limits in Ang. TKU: 3.5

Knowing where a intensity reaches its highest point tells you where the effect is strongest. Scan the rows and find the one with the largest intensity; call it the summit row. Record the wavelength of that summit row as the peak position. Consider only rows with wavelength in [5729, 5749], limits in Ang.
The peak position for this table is 5740.5 Ang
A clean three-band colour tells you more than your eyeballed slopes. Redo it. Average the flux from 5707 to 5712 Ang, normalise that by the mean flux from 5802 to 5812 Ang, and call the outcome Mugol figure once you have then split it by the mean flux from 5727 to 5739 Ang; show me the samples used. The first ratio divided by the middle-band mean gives 0.033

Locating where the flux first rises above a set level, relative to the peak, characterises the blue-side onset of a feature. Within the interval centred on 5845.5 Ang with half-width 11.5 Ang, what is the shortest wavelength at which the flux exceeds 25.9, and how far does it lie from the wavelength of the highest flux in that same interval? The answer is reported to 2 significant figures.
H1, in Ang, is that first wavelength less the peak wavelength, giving -5.0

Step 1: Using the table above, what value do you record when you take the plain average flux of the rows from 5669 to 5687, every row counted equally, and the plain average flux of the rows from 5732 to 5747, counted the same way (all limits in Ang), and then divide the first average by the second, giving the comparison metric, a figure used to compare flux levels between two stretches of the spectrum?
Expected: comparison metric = 0.97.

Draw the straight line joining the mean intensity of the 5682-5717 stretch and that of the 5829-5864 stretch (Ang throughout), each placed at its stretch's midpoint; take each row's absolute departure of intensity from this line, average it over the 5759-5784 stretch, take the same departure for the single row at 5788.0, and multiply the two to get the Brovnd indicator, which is 0.35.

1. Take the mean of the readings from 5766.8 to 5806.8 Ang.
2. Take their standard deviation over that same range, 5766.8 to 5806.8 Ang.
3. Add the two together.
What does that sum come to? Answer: 27.0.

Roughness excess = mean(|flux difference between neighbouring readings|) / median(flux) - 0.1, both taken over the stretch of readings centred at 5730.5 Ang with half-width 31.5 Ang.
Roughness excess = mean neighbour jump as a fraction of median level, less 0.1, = -0.068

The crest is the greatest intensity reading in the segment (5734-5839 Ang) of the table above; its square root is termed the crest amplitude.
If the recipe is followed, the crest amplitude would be 5.32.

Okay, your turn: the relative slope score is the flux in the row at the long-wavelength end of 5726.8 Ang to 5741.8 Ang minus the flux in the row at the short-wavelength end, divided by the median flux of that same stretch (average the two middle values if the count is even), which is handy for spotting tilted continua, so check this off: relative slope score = 0.052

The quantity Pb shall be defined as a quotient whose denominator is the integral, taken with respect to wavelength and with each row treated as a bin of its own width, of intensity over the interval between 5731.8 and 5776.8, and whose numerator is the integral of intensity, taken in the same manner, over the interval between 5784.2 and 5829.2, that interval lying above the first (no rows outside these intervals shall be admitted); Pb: 1.00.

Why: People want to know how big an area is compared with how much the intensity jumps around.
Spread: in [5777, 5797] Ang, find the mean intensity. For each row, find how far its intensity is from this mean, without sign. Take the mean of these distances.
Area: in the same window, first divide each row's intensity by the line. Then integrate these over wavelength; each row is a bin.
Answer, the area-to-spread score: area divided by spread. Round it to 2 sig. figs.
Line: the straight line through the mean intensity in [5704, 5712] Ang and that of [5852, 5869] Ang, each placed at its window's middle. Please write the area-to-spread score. 26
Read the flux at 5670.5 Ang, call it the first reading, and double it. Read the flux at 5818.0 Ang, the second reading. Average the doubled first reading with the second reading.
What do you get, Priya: 38.5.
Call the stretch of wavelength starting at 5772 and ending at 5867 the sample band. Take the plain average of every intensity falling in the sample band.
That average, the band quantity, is 26.3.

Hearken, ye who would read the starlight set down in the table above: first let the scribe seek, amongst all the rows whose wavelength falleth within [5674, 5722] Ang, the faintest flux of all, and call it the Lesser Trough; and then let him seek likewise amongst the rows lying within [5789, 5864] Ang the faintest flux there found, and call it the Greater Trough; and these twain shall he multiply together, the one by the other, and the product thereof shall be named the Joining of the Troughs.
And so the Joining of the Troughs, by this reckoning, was 544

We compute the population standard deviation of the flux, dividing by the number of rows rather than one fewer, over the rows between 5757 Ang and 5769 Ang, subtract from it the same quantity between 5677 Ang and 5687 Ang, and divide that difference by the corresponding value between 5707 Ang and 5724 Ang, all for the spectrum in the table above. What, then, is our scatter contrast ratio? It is 0.3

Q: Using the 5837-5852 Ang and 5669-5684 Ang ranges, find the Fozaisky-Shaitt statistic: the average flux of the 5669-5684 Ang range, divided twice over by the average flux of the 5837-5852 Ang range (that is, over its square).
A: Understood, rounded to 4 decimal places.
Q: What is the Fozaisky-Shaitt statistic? 0.0363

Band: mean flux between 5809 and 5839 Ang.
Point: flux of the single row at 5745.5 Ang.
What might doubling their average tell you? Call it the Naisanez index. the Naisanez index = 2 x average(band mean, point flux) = 53.6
